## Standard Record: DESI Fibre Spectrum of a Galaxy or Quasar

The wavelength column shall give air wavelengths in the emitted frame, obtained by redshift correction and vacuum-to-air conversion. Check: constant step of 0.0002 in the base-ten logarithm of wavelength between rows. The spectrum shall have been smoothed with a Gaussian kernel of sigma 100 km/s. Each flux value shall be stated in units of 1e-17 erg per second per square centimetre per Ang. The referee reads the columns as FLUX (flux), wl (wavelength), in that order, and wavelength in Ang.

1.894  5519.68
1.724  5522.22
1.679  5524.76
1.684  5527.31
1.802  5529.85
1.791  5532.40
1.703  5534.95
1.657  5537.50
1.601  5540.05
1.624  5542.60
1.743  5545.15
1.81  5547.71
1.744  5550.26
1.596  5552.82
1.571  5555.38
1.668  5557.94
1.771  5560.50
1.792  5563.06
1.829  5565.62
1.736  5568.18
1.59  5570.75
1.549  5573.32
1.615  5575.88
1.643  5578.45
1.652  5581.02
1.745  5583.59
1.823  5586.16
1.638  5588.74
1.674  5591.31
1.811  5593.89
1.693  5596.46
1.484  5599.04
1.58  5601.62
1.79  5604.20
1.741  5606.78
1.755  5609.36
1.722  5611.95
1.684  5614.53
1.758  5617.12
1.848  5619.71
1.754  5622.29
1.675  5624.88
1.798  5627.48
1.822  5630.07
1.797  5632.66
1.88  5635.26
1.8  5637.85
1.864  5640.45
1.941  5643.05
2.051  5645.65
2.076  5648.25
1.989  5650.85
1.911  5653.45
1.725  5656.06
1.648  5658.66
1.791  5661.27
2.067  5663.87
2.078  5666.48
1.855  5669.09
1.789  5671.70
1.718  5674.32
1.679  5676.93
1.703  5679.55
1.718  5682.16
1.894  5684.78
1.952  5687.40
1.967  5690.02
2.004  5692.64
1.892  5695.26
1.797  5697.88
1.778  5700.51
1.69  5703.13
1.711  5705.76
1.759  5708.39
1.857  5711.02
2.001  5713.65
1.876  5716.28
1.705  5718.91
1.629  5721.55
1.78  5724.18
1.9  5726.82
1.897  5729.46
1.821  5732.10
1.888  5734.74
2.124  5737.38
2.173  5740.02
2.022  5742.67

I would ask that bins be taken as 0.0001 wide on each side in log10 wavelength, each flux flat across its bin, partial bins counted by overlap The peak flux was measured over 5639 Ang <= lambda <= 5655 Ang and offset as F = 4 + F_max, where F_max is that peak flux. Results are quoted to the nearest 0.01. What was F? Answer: 6.08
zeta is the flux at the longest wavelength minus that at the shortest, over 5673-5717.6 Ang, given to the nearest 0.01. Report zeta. 0.16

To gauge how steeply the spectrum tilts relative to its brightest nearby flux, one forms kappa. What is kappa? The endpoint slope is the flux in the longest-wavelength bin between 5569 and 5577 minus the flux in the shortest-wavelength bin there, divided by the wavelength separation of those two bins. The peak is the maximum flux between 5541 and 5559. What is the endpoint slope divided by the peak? 0.003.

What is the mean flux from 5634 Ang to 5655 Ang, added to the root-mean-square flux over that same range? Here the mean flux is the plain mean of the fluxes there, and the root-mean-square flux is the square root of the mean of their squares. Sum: 3.88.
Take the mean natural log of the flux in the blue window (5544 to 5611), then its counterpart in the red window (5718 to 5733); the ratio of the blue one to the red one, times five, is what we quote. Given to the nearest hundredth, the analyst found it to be 4.53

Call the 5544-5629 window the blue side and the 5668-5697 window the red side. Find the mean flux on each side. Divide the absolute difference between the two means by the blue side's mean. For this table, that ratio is 0.075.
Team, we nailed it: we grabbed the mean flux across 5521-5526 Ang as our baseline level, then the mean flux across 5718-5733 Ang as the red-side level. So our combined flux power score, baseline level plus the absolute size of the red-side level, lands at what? 3.49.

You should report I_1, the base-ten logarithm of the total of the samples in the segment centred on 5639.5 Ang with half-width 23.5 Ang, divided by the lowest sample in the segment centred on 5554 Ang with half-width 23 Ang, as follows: 1.33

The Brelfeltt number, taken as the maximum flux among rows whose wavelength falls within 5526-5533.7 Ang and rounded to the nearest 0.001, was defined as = 1.802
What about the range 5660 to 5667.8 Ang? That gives 2.078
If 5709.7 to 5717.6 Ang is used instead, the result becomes 2.001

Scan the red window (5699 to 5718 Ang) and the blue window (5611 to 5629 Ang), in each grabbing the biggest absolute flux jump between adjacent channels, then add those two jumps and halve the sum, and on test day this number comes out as 0.13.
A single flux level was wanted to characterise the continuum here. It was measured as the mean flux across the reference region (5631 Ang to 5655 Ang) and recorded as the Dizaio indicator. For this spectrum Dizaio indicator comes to 1.92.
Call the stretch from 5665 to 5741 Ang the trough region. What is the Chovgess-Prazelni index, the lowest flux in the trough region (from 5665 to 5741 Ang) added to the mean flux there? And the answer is 3.48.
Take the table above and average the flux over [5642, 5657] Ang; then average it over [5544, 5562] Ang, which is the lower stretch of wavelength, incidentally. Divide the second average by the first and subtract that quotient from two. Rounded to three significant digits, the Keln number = 1.13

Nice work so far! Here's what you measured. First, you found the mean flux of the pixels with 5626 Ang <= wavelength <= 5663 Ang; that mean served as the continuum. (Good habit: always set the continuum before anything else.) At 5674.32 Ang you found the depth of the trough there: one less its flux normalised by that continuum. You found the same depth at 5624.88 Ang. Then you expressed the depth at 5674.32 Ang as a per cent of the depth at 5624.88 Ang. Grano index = 77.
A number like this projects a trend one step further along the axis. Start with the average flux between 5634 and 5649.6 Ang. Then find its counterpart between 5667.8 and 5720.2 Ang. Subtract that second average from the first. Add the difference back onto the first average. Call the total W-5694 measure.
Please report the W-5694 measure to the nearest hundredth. 2.05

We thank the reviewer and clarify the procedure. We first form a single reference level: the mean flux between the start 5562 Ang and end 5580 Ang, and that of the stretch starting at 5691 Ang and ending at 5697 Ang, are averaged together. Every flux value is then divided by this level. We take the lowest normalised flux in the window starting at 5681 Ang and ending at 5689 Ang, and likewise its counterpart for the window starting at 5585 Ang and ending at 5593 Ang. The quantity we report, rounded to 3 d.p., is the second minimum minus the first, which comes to -0.044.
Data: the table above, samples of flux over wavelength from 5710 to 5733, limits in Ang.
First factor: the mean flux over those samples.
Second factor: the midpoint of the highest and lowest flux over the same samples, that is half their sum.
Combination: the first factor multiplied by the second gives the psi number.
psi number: 3.32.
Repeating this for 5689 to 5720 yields 3.39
